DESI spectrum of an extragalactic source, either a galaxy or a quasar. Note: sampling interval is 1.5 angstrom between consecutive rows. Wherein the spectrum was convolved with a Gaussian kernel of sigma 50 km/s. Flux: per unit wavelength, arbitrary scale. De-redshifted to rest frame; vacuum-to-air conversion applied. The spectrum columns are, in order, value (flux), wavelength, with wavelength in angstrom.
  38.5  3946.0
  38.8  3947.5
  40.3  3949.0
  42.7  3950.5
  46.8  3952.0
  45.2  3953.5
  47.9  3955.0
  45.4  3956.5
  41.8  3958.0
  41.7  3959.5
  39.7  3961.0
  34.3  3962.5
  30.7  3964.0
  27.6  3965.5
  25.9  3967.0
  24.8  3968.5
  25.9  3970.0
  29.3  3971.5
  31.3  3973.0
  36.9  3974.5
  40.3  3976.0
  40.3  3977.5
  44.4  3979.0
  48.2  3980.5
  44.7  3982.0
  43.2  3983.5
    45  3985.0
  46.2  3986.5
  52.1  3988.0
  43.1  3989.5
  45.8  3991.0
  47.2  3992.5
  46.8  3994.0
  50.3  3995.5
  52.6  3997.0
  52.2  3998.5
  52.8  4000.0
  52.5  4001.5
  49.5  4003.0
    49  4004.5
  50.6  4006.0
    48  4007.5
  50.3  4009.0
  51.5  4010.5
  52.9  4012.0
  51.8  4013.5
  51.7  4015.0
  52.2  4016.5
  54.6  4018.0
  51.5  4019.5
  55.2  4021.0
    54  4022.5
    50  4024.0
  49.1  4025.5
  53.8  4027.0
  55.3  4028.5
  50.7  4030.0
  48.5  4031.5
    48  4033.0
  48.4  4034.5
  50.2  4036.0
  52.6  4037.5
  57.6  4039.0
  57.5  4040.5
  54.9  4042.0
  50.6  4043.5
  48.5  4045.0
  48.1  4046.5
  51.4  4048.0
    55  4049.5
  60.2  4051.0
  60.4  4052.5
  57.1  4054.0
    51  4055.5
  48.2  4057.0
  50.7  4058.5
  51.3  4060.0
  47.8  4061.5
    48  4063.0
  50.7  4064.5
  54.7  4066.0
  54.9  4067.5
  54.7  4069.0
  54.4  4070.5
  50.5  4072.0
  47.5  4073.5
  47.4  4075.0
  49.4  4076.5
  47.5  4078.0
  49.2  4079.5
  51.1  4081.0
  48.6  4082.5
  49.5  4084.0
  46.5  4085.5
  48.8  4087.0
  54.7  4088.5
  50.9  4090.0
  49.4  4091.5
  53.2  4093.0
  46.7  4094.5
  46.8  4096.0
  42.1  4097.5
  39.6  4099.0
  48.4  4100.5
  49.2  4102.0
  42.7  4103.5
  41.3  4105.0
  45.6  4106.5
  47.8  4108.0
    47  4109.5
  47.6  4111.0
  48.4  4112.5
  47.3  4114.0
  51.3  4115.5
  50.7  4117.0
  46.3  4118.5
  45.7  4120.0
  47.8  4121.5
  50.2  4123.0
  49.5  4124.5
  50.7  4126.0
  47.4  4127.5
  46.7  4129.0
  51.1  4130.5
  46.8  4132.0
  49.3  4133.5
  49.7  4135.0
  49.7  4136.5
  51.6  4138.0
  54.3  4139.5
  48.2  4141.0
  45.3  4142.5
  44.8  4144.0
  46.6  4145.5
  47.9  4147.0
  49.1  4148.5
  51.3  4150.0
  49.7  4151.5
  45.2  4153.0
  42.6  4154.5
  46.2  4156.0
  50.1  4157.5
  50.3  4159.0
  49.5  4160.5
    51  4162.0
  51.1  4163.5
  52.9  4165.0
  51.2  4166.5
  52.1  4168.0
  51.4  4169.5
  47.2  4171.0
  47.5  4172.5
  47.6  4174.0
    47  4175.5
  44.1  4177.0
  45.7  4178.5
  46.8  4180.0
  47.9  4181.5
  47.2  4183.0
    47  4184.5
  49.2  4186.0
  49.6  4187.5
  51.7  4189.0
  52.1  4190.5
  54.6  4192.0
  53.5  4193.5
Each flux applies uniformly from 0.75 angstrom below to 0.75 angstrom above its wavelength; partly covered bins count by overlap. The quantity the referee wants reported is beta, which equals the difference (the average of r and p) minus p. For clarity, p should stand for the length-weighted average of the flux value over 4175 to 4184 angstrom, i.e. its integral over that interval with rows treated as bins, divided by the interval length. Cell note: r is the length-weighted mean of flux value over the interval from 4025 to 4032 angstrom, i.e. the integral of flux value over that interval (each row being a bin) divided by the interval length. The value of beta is 2.6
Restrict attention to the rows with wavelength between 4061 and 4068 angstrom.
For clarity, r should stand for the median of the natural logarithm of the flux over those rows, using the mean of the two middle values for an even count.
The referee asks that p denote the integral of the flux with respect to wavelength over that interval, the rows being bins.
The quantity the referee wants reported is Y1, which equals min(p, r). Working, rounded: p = 358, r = 3.93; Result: 3.93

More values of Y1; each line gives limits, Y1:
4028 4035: 3.88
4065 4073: 4.00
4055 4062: 3.93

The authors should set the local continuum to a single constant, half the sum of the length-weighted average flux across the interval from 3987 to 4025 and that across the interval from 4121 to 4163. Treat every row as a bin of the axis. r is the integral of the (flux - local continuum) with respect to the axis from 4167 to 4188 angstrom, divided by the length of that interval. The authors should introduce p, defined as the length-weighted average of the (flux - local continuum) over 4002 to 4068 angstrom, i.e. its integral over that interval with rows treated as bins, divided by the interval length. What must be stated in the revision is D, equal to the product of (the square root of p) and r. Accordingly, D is -2.7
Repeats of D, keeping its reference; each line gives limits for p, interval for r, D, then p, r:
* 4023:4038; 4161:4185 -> -1.1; 1.00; -1.1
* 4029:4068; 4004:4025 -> 3.1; 2.51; 2.0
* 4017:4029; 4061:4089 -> 1.1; 3.19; 0.6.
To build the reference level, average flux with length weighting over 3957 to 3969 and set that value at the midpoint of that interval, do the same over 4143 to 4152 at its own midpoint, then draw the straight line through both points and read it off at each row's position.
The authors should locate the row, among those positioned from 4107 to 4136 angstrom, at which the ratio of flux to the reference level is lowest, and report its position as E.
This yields 4120.0 angstrom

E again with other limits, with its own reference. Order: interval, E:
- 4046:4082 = 4078.0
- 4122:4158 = 4154.5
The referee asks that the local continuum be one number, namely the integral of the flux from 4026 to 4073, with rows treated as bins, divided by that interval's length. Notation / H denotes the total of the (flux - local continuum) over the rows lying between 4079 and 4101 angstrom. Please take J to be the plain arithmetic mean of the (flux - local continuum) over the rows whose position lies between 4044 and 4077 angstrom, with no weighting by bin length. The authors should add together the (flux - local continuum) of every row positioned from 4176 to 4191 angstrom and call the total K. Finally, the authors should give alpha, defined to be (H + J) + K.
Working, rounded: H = -60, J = -0.5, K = -43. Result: -104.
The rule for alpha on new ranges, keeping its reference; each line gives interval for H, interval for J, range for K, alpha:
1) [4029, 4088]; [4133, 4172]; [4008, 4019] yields -46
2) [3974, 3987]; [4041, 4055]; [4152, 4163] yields -113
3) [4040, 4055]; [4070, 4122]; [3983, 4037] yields -64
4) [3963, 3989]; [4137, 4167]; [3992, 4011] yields -285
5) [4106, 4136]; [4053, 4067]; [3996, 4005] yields -88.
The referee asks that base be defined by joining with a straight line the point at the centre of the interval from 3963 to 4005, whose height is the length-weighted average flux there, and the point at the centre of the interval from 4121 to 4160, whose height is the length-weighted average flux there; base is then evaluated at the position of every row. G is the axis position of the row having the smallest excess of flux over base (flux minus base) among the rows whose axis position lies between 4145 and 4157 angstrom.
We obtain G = 4154.5 angstrom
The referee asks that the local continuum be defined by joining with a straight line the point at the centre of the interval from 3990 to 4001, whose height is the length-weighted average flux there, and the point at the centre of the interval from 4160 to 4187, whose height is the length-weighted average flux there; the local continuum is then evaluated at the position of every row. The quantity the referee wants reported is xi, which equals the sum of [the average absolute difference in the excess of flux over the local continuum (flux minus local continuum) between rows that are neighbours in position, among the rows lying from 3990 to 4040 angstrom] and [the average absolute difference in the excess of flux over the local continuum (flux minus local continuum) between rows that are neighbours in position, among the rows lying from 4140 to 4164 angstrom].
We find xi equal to 3.8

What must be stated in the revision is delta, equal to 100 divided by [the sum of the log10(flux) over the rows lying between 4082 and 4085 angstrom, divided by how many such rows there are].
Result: 59.1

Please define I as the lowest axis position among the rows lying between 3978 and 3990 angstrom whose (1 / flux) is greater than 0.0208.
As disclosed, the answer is 3979.0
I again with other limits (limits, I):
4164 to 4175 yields 4171.0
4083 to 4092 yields 4085.5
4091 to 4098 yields 4094.5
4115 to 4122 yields 4118.5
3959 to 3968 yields 3959.5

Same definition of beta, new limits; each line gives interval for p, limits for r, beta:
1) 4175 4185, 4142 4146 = -0.5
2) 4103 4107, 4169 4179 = 2.0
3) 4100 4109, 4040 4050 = 3.1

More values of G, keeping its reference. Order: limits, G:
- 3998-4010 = 4007.5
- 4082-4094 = 4085.5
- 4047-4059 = 4057.0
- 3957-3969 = 3968.5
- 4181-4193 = 4184.5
